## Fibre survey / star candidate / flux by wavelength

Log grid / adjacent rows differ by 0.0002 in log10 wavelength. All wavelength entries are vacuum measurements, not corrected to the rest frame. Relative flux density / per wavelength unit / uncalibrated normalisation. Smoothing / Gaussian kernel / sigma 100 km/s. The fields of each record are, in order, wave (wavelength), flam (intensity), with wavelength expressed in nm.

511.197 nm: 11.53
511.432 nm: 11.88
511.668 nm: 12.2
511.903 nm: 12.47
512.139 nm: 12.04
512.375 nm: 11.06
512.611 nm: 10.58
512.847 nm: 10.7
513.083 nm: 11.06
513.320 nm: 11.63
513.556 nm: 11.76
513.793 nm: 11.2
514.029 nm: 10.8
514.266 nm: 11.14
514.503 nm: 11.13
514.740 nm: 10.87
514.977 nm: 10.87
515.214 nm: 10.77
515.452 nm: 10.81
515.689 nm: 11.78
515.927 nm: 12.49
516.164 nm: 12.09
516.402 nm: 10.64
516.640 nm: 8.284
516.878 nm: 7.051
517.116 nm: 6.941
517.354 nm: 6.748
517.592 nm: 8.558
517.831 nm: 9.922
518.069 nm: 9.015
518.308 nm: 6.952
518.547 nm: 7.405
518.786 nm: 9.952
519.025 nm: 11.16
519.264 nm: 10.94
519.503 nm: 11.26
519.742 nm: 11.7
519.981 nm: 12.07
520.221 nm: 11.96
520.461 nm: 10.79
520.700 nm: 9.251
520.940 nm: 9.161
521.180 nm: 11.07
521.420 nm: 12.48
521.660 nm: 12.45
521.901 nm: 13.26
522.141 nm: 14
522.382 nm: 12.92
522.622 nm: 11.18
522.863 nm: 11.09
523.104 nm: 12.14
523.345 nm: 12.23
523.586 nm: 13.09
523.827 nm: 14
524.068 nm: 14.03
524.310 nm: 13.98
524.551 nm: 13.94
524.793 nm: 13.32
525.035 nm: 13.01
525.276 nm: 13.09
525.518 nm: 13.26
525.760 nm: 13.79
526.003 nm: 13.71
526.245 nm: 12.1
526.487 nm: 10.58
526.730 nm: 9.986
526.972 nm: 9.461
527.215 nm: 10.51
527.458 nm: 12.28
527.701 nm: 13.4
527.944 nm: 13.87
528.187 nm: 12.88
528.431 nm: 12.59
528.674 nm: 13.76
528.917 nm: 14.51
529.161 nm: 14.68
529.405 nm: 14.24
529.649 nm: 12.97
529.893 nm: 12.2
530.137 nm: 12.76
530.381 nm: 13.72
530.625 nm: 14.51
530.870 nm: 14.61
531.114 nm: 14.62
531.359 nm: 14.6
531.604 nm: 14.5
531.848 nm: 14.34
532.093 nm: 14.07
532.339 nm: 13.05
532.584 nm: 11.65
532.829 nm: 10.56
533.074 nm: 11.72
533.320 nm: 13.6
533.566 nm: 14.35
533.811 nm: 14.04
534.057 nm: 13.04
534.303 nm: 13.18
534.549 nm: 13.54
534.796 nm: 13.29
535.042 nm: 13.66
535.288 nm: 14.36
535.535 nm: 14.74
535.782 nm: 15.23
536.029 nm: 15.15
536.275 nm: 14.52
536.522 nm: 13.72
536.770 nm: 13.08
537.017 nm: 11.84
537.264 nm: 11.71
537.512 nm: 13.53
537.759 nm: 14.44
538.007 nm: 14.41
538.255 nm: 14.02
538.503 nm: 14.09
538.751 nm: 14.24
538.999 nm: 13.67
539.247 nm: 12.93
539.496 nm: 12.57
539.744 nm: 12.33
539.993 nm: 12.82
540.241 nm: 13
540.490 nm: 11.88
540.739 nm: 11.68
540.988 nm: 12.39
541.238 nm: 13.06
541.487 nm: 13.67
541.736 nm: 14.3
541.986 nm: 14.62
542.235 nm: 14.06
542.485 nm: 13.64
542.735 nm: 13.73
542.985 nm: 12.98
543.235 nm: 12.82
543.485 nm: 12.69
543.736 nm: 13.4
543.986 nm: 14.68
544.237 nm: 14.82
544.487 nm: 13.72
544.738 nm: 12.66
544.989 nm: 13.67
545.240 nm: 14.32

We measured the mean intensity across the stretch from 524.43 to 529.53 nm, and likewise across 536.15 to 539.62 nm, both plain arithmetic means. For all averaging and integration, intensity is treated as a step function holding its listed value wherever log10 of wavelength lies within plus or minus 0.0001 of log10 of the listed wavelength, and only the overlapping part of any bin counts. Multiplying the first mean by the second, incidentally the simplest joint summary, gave 173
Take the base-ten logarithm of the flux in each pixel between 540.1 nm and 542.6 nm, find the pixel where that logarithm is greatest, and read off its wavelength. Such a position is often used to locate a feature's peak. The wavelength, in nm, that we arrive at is 541.986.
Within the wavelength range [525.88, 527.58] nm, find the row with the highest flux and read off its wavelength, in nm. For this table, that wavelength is 526.003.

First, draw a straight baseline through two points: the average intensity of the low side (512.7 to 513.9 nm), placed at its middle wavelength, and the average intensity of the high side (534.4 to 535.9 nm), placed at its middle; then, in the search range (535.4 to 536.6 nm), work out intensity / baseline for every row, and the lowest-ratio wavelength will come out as 536.522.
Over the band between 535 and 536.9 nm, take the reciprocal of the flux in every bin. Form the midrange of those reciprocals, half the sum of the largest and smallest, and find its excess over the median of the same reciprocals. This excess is 0.0018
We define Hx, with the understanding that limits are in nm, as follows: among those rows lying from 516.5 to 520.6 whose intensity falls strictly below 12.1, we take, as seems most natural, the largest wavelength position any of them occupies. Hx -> 520.461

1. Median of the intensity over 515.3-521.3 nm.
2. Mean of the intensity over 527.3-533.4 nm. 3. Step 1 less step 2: -2.8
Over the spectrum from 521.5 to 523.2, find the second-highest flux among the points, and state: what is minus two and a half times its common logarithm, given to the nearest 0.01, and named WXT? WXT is -2.81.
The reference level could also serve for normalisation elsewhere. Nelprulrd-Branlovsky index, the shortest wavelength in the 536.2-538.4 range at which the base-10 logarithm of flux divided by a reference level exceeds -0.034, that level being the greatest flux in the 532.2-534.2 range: 536.275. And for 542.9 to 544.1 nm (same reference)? 543.736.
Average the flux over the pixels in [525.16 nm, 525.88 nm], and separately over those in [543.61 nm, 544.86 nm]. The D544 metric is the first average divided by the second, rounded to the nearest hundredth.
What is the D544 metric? 0.97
